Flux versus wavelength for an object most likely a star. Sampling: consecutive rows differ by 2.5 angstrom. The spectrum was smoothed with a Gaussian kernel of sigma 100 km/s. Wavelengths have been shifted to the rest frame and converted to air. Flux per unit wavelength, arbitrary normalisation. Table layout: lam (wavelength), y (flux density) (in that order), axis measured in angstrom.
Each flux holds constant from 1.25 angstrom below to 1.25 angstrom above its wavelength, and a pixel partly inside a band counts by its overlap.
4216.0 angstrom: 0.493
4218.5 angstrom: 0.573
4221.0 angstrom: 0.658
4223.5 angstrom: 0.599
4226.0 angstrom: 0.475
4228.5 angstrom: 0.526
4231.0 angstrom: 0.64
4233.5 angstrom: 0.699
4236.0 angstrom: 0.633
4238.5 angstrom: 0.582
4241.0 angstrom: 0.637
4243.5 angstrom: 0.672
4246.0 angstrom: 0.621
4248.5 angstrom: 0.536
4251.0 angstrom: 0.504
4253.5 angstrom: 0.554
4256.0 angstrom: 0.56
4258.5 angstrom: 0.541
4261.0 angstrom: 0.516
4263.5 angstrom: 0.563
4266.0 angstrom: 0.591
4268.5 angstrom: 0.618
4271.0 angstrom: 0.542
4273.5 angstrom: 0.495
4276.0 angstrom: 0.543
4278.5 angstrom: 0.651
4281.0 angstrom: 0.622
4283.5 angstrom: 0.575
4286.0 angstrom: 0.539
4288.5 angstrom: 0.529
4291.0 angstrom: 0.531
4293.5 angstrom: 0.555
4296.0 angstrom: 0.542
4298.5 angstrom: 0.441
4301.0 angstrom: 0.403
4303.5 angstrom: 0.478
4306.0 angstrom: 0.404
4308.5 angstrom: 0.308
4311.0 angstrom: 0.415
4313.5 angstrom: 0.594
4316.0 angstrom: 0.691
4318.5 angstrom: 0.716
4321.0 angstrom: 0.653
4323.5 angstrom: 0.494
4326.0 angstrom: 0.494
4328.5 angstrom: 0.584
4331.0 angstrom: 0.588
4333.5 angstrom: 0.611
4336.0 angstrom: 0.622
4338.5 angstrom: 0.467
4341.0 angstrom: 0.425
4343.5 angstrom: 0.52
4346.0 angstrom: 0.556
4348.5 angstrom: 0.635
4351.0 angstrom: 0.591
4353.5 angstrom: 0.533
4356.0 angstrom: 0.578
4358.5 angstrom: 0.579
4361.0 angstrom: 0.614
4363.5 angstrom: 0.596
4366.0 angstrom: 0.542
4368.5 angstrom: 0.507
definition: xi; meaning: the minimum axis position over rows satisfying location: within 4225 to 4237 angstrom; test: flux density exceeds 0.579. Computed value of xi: 4231.0 angstrom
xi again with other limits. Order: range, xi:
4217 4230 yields 4221.0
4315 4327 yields 4316.0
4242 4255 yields 4243.5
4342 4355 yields 4348.5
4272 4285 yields 4278.5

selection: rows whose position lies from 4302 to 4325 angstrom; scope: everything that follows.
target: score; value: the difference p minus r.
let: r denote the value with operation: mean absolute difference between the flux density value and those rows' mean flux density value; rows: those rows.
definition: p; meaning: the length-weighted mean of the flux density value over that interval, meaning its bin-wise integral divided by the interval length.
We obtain 0.406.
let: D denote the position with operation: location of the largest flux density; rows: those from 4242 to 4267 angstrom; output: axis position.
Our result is 4243.5 angstrom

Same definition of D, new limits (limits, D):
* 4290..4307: 4293.5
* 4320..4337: 4321.0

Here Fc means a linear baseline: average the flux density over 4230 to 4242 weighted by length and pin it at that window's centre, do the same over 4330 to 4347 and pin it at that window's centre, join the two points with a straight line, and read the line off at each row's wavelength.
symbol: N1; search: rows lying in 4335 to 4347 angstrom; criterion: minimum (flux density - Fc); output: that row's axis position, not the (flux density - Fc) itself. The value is 4341.0 angstrom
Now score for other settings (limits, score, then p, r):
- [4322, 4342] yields 0.473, 0.54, 0.066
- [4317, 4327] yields 0.499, 0.59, 0.095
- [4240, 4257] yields 0.532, 0.58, 0.051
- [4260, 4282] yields 0.527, 0.57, 0.044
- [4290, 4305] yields 0.439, 0.49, 0.051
